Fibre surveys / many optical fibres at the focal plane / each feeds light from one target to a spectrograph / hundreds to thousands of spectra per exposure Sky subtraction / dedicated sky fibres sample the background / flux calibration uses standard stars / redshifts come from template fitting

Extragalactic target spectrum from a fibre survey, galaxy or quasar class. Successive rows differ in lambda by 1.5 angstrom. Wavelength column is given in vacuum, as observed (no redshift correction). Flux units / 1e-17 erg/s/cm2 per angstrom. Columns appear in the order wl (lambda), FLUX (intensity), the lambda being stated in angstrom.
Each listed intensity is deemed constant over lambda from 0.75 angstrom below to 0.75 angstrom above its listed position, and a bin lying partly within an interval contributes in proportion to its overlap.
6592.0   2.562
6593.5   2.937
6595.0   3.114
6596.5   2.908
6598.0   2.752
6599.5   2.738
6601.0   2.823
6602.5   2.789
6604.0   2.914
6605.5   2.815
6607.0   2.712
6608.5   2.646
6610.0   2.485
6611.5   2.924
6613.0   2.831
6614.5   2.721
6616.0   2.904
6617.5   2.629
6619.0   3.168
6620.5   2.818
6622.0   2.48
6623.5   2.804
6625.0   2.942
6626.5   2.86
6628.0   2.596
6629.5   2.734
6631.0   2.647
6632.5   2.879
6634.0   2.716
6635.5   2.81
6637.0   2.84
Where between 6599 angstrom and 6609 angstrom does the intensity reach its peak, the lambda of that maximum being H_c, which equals 6604.0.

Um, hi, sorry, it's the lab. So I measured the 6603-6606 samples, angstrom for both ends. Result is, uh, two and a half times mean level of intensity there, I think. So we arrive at 7.16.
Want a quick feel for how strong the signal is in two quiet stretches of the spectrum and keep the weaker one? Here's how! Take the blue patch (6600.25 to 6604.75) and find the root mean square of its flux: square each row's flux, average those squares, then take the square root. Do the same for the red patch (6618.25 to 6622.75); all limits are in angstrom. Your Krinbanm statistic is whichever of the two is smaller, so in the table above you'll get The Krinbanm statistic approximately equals 2.84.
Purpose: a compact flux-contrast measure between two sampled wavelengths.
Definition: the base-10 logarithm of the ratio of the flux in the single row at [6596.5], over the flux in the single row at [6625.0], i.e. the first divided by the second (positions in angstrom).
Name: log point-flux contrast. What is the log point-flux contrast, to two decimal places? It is -0.01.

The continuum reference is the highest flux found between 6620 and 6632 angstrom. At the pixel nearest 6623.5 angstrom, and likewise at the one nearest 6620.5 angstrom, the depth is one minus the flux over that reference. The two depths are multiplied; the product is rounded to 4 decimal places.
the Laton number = 0.0020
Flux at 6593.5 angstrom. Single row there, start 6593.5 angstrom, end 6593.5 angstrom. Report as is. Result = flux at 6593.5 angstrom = 2.937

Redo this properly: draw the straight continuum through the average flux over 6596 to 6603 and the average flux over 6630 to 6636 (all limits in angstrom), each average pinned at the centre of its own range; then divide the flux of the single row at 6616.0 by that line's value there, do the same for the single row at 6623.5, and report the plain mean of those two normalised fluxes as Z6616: 1.03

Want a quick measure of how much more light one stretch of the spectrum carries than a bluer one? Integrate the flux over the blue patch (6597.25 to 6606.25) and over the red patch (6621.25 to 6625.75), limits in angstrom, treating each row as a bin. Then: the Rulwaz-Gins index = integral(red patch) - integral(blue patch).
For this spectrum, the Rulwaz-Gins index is -13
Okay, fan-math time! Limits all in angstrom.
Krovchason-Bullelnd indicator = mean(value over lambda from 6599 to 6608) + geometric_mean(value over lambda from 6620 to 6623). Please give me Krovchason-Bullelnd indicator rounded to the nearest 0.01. 5.44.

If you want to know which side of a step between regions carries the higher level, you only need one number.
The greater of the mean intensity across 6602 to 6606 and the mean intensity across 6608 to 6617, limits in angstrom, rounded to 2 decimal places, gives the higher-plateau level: 2.84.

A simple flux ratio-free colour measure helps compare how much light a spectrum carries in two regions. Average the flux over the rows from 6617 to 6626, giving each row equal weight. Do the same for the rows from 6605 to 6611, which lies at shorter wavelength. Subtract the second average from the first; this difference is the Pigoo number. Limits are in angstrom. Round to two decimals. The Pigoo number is 0.14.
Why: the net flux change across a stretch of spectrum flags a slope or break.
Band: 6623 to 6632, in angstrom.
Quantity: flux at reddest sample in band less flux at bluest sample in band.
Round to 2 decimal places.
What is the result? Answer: -0.16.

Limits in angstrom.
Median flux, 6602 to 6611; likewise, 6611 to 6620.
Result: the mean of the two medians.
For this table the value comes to 2.81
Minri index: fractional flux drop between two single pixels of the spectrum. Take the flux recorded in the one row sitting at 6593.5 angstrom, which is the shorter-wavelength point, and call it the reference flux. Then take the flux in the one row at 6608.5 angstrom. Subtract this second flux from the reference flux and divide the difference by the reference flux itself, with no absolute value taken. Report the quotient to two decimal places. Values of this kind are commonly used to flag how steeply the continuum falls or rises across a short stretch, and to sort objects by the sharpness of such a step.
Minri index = 0.10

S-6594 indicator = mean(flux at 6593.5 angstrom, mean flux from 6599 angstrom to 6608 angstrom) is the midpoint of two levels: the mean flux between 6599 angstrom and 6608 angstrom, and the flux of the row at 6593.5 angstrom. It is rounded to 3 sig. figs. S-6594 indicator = 2.87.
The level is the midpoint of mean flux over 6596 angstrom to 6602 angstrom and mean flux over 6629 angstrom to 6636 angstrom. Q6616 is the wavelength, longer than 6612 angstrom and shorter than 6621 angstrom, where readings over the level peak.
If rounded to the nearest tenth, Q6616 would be 6619.0 angstrom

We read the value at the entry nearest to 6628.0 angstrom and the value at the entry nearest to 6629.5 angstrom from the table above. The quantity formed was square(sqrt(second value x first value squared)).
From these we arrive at 18.4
